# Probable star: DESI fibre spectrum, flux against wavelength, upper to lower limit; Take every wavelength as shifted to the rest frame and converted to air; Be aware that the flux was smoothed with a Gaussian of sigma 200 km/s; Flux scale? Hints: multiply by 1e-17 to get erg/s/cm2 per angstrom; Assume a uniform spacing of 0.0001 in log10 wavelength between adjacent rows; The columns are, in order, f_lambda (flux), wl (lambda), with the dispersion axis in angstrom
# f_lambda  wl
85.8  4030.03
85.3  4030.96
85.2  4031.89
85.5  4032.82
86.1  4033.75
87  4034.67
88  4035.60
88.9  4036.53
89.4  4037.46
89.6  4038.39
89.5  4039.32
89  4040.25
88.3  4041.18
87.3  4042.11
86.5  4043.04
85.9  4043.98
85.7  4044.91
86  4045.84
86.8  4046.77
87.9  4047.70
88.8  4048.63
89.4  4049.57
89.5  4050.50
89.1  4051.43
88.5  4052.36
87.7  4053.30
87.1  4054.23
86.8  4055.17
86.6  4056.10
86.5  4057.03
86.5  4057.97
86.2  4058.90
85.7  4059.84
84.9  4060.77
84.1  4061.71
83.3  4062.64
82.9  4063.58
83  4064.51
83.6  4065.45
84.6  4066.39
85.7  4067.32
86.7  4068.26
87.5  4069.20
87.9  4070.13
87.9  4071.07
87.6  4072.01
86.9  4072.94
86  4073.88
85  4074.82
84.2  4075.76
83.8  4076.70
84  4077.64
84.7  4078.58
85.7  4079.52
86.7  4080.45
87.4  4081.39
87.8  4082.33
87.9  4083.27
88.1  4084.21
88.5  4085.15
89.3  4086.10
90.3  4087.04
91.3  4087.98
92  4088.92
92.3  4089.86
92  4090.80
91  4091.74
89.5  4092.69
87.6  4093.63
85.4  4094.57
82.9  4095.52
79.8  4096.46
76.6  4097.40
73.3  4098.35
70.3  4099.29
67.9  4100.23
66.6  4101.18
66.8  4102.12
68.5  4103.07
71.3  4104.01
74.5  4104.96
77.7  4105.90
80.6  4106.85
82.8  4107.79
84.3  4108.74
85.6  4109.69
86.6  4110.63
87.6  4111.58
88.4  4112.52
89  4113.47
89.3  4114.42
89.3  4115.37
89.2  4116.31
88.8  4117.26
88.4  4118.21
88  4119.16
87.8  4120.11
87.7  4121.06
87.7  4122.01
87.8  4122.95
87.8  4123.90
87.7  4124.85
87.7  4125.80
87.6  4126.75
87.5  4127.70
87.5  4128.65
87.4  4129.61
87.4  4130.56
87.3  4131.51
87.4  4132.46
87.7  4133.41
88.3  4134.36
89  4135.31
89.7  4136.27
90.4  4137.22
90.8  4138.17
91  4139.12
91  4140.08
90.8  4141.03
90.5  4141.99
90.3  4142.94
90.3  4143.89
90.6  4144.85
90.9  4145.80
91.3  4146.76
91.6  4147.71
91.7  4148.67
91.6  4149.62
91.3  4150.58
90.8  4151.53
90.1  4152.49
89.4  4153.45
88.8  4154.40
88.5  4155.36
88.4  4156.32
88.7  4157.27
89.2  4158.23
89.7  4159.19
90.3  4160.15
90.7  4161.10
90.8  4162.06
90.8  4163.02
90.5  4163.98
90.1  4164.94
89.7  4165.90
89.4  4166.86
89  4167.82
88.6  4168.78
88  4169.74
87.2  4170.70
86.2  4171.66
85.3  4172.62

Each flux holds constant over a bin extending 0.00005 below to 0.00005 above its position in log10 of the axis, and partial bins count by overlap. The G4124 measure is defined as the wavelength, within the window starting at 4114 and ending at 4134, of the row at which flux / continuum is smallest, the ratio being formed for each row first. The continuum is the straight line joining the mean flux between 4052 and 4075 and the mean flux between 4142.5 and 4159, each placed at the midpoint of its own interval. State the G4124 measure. 4131.51 angstrom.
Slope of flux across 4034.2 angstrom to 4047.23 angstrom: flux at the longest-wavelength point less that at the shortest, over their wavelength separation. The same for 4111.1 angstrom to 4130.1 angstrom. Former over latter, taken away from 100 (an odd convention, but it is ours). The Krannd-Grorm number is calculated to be 99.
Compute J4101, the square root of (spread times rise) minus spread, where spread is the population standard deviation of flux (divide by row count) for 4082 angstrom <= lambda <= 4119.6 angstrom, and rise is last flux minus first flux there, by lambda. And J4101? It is -6.6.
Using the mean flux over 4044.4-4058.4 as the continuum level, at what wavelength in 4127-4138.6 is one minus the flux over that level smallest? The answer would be 4138.17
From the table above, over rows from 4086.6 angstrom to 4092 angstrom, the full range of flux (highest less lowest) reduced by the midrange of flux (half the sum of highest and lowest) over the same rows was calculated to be -89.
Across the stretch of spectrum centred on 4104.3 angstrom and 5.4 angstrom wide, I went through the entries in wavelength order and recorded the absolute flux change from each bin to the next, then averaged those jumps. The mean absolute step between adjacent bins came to 2.8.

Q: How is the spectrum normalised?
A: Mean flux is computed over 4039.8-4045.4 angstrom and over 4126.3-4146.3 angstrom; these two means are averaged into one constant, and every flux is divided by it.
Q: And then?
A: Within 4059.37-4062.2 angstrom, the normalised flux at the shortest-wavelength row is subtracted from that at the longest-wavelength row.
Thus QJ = -0.018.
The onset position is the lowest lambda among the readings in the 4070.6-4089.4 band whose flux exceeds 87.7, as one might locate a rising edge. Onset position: 4071.07 angstrom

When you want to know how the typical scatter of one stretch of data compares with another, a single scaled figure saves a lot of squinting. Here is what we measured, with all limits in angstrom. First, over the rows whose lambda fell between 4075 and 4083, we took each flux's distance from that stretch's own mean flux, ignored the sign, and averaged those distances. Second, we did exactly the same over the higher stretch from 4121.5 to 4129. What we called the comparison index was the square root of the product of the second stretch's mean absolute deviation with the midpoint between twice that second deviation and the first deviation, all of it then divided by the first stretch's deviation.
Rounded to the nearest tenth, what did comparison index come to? 0.2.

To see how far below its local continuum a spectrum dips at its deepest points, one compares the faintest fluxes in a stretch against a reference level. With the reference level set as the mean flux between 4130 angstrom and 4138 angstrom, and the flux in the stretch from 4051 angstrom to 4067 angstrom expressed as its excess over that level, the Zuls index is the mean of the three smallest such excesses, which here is -5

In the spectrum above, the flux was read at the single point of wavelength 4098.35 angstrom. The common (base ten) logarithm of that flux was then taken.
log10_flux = 1.87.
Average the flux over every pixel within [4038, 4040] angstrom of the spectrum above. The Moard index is 89.5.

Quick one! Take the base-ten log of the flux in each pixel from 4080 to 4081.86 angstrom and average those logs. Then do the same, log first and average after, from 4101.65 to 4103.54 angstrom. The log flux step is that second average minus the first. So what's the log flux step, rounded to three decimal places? -0.110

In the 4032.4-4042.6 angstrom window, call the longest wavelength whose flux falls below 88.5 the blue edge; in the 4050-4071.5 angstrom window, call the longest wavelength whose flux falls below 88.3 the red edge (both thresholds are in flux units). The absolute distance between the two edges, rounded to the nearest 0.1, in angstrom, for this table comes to 29.0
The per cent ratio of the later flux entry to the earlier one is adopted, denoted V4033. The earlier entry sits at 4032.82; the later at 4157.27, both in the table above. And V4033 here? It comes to 104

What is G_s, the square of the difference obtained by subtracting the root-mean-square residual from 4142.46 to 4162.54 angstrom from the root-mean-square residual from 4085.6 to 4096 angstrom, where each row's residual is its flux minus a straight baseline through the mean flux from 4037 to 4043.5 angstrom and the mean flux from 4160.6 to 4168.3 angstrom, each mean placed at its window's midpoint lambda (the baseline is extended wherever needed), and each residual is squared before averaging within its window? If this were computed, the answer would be 3.2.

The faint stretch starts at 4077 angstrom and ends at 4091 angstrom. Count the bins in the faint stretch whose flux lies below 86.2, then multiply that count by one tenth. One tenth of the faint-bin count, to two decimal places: 0.30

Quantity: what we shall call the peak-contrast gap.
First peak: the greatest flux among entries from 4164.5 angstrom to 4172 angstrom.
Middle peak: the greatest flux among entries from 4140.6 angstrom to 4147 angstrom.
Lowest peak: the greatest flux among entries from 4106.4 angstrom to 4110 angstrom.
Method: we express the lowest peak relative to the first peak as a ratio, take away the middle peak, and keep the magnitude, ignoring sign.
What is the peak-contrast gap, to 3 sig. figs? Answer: 90.3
